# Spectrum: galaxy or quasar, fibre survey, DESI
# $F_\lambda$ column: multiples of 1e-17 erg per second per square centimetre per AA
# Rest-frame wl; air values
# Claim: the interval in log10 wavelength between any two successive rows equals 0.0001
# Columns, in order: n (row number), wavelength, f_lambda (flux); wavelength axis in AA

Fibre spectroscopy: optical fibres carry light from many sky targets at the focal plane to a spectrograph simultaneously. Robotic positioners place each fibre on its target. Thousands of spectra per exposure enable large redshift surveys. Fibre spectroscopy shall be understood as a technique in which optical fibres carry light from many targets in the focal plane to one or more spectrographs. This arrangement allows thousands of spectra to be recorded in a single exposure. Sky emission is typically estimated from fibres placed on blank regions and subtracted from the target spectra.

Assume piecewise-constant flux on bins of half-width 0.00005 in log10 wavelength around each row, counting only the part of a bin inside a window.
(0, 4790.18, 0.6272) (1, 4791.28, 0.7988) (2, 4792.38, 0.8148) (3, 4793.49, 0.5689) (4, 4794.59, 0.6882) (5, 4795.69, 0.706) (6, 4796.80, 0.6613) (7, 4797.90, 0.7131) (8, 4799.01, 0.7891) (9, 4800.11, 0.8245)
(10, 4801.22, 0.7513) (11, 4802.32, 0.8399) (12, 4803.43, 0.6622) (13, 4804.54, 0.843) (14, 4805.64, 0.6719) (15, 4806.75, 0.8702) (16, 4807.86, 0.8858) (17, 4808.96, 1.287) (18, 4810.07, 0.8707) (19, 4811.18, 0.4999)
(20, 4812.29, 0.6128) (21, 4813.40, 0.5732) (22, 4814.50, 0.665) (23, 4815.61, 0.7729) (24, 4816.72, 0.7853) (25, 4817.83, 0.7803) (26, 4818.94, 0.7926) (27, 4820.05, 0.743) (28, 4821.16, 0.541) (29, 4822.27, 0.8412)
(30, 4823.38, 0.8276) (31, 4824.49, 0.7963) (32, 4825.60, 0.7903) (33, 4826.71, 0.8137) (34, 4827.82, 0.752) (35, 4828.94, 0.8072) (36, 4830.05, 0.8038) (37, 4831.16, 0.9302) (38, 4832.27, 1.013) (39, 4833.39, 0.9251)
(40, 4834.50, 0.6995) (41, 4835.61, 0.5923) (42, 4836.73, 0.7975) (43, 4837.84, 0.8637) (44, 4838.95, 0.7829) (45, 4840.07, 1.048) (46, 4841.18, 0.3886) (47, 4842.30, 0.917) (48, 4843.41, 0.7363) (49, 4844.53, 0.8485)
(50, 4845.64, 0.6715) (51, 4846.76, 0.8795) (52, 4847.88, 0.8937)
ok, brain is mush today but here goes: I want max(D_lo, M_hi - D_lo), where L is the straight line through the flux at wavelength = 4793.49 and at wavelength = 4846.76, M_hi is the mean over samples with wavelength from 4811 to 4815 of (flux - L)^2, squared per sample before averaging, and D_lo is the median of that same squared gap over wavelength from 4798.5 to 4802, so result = 0.04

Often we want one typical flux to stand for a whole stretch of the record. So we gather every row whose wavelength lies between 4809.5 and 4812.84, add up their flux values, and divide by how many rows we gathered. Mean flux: 0.66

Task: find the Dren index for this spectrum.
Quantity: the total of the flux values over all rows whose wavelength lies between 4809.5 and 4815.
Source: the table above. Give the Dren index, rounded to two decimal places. 3.22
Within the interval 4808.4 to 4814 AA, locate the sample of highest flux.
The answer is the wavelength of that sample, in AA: 4808.96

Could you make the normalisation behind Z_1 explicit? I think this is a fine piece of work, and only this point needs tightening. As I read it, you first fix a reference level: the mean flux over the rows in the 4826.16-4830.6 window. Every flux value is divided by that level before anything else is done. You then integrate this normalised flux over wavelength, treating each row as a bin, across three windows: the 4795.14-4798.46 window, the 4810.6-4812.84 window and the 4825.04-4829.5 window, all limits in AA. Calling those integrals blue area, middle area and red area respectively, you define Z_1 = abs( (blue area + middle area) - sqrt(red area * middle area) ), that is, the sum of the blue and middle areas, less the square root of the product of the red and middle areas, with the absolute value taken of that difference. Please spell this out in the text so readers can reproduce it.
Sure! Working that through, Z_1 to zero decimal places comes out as 2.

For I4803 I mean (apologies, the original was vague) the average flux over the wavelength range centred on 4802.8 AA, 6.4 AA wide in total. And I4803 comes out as 0.77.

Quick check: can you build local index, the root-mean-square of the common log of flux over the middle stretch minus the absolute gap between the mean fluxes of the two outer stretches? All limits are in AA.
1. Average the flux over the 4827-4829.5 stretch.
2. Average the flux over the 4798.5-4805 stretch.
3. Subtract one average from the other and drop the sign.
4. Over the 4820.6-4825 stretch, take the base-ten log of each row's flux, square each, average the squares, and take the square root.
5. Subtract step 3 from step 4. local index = 0.15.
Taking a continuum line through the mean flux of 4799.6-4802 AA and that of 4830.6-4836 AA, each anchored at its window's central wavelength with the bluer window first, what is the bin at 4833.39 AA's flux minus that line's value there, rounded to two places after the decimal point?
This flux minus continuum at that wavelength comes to 0.09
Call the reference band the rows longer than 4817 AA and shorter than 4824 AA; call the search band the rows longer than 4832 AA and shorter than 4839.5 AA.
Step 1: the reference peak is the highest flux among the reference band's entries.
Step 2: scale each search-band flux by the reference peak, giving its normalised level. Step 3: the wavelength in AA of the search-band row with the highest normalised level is 4832.27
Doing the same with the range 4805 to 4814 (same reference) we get 4808.96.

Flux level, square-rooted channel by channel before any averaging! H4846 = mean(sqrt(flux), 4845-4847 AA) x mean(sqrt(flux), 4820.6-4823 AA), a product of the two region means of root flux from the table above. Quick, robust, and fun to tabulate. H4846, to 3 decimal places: 0.726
